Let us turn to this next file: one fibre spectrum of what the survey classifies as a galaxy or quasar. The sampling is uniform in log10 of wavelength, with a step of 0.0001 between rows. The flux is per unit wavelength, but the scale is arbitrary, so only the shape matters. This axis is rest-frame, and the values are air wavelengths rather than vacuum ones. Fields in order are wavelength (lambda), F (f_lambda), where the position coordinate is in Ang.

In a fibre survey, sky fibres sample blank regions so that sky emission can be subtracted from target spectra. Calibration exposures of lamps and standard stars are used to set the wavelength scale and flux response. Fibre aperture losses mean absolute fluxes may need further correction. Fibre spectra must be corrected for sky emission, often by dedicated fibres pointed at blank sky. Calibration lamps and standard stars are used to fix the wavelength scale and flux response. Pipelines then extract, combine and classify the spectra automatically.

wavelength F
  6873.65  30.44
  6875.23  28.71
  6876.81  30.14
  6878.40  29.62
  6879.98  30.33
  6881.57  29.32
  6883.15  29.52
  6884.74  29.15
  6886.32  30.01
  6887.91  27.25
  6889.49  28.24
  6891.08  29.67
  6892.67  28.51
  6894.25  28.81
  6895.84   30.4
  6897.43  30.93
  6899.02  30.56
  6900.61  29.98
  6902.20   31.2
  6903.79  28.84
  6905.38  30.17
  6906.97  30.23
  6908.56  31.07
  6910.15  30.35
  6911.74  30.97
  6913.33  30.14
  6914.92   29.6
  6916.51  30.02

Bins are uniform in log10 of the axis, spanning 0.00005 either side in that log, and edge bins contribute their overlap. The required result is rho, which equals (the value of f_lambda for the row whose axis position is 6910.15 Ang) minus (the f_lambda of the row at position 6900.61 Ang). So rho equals 0.37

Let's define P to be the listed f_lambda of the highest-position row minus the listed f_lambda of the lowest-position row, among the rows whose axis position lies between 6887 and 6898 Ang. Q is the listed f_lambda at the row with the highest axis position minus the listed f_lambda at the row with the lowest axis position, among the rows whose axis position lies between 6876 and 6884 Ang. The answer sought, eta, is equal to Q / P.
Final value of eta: -0.2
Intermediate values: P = 3.7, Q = -0.6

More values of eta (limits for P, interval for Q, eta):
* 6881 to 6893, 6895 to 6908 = 0.2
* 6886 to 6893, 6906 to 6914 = 0.1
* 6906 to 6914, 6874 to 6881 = -18.0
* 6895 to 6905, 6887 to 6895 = -1.0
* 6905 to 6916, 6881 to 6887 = -1.2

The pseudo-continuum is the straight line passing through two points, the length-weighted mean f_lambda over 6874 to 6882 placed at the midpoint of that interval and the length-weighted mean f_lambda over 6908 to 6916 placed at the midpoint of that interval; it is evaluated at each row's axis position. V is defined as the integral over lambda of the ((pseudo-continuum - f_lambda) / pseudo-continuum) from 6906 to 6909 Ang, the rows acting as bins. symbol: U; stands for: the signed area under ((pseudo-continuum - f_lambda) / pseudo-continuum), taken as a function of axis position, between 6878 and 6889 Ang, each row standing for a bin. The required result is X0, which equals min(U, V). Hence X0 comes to -0.02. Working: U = 0.193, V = -0.02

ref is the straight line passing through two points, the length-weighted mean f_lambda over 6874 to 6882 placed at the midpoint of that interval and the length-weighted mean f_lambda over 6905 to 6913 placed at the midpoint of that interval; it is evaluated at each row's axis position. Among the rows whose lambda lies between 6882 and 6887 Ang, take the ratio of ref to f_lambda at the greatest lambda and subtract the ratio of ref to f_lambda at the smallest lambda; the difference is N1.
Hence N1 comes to -0.01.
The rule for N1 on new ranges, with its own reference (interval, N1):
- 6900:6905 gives 0.04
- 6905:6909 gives -0.03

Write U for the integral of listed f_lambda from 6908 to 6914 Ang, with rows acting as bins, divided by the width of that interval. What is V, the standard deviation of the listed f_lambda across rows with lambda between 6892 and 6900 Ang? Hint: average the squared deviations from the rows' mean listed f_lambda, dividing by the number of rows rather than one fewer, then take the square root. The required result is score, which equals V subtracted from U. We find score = 29.7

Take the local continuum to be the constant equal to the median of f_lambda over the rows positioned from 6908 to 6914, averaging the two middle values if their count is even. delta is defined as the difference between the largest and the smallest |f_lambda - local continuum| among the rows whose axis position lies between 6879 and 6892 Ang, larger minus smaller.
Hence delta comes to 3.08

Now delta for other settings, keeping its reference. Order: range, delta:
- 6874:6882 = 1.62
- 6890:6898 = 1.89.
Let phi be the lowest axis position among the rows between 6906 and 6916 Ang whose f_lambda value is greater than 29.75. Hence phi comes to 6906.97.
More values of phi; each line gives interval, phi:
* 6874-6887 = 6876.81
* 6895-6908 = 6895.84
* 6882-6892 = 6886.32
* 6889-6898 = 6895.84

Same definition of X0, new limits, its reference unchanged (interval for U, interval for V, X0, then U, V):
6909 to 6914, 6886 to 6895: -0.02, -0.020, 0.38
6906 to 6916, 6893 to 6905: 0.01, 0.008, 0.04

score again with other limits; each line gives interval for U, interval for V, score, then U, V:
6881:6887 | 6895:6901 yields 29.2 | 29.5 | 0.34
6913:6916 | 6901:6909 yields 29.0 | 29.9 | 0.84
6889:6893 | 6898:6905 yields 28.0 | 28.8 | 0.87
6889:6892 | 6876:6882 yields 28.5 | 28.9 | 0.40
